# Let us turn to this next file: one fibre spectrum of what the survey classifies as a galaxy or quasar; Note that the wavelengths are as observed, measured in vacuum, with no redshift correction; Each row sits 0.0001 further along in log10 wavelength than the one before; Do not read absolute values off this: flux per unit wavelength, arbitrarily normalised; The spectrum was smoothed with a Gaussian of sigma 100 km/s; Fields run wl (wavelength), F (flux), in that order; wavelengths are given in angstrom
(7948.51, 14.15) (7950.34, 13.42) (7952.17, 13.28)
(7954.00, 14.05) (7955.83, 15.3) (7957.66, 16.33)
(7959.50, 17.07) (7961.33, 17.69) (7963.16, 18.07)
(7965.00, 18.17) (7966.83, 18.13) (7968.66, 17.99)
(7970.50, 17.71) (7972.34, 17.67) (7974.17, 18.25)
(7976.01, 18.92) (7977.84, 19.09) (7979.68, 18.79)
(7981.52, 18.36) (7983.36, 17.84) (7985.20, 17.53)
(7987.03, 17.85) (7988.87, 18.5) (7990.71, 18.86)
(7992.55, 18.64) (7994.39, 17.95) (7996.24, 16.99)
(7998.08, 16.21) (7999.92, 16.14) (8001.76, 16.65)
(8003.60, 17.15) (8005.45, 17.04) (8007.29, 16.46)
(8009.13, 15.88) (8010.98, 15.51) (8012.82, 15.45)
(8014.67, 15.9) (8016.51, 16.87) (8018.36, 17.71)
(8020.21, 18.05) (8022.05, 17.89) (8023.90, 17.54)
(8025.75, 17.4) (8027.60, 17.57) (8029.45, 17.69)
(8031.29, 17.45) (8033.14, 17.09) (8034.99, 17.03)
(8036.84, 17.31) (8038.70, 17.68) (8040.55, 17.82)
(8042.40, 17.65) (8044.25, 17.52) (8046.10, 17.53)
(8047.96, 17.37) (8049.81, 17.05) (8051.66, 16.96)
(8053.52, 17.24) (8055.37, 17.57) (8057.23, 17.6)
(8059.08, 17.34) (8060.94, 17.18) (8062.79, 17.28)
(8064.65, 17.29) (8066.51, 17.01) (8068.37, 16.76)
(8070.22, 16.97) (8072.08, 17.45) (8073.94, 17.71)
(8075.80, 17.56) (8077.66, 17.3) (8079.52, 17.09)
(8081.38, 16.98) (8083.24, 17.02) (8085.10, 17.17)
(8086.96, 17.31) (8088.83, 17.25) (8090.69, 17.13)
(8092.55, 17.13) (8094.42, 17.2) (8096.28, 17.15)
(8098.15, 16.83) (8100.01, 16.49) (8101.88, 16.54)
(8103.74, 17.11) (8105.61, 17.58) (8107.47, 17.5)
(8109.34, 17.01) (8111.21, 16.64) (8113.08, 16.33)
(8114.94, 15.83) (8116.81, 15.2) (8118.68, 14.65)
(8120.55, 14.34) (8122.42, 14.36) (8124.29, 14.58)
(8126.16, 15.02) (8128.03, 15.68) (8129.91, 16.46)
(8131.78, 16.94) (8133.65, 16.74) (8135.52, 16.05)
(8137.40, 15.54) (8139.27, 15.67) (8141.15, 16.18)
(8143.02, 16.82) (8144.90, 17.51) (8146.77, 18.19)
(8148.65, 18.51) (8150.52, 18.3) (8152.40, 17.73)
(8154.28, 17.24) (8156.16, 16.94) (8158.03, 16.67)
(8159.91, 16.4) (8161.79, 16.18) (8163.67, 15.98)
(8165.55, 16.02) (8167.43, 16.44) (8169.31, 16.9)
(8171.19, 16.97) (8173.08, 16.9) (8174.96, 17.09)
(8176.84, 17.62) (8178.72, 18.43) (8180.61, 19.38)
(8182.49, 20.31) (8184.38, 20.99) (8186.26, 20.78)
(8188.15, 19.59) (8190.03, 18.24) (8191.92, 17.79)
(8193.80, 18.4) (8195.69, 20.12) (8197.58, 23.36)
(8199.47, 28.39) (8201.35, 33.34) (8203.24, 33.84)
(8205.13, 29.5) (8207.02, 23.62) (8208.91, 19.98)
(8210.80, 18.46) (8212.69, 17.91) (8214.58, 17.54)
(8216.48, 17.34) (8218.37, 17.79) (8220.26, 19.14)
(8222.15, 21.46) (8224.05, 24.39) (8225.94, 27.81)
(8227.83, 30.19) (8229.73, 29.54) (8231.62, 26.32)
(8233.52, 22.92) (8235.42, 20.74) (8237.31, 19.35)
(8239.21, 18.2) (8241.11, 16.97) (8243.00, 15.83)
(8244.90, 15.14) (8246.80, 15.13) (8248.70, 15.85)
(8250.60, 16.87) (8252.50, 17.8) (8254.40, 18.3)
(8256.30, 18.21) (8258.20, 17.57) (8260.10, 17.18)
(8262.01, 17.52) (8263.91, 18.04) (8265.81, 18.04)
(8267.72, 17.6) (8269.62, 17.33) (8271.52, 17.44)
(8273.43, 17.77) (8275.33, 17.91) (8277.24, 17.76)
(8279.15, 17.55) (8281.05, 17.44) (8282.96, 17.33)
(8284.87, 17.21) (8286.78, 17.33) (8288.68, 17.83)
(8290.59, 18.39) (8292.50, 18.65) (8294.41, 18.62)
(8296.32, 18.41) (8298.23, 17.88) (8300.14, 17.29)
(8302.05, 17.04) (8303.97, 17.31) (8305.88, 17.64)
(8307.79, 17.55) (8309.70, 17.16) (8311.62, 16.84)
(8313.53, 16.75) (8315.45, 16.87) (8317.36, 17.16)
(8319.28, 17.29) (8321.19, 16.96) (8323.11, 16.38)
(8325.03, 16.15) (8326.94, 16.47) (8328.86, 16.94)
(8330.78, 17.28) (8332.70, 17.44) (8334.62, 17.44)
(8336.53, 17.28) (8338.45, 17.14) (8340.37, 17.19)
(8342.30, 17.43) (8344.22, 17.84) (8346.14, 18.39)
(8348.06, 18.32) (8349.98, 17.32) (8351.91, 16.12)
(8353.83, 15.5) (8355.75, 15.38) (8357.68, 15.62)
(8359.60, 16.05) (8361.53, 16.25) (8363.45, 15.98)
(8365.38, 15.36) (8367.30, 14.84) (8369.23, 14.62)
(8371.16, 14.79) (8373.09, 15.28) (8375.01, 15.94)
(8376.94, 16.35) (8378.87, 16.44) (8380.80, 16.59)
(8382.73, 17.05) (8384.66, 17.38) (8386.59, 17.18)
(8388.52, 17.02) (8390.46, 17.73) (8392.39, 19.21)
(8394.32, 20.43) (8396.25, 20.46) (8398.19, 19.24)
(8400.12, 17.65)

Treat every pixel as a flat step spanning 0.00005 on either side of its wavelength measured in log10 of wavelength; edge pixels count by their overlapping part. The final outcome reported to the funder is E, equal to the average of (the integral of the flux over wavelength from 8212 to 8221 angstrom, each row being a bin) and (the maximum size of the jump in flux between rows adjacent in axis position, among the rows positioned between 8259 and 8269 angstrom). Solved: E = 80.9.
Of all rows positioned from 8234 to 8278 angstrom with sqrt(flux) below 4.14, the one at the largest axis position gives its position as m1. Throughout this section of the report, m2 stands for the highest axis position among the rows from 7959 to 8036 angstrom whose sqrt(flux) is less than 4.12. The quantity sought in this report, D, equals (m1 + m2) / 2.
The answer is 8133.6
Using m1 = 8250.60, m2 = 8016.51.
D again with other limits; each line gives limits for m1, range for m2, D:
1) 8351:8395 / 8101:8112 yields 8249.9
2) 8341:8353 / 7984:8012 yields 8181.4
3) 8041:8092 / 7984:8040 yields 8053.6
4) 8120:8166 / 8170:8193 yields 8169.3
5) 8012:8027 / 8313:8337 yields 8172.7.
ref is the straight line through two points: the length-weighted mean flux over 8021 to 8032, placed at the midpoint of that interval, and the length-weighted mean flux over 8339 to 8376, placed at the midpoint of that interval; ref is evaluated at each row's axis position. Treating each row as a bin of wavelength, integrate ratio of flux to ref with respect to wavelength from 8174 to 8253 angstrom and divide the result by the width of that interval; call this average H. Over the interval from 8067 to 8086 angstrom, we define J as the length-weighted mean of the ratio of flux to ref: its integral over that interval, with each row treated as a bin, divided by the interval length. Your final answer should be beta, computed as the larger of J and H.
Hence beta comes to 1.251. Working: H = 1.25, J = 0.99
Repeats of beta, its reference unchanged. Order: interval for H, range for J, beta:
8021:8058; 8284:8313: 1.072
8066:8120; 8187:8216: 1.337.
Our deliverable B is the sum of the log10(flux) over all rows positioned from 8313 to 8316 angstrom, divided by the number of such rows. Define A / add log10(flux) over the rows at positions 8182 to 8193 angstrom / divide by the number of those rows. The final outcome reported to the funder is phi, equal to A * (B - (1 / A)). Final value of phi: 0.58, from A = 1.29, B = 1.23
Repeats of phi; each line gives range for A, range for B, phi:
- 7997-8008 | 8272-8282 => 0.52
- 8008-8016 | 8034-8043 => 0.49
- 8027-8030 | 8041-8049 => 0.55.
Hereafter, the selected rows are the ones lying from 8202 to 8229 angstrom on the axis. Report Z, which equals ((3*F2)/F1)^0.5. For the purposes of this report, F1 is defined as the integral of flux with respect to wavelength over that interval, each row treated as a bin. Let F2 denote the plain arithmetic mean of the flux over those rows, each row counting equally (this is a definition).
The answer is 0.332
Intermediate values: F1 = 620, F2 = 22.8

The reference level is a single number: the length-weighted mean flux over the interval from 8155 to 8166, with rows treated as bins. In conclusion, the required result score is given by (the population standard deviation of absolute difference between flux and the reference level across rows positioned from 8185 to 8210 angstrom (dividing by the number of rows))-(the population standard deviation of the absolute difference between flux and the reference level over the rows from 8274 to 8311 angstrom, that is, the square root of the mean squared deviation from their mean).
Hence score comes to 5.0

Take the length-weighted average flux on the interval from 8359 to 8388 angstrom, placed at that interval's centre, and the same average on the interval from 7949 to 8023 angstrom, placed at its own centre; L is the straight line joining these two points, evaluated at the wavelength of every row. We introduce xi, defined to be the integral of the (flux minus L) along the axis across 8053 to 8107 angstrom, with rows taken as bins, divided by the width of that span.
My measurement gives 0.33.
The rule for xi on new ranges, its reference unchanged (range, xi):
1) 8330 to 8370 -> 0.52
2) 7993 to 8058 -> 0.12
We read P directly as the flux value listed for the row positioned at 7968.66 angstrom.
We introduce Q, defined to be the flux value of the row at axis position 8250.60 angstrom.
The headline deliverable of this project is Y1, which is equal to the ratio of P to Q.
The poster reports 1.07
